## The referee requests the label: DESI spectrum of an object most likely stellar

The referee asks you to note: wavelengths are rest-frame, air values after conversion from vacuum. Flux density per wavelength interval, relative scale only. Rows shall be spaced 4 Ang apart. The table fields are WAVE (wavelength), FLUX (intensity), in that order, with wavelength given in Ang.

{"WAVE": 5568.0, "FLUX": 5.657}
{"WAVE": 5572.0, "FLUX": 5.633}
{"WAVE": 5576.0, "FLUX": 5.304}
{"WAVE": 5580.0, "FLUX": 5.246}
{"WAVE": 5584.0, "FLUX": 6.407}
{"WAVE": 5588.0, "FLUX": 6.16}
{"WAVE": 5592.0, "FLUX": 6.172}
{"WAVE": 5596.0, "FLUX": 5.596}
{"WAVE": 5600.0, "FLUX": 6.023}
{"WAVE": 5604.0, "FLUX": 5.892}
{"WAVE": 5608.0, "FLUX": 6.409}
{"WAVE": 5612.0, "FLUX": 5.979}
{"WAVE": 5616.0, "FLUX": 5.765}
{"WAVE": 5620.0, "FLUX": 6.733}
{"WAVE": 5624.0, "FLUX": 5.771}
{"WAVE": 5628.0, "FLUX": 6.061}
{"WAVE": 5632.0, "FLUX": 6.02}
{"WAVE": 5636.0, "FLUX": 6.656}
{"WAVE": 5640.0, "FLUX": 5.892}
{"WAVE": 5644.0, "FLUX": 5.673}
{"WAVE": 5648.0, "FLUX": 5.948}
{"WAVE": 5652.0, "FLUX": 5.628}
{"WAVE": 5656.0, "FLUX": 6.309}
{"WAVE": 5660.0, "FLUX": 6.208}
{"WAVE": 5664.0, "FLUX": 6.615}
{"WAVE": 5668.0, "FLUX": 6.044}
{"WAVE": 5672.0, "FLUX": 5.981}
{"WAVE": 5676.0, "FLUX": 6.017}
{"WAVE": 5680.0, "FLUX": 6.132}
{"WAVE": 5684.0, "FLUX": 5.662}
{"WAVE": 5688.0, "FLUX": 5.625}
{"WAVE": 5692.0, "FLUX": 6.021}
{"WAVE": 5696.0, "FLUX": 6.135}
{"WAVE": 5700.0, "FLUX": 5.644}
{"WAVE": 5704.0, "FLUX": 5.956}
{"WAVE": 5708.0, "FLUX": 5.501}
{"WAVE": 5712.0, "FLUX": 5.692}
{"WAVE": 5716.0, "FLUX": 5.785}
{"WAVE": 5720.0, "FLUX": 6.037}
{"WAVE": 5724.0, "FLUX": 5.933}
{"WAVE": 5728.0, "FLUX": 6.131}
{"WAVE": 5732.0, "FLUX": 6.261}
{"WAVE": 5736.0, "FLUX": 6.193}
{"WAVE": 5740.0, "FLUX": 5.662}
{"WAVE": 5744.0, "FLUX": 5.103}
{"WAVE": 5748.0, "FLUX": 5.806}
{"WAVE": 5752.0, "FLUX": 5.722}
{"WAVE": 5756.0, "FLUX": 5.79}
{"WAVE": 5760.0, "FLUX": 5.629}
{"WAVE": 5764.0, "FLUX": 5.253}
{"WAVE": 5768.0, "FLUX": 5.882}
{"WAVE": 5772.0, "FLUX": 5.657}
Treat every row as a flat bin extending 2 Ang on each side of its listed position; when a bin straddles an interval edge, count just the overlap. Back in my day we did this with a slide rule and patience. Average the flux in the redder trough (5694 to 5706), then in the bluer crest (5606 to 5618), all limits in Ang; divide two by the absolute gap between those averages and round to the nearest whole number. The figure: 14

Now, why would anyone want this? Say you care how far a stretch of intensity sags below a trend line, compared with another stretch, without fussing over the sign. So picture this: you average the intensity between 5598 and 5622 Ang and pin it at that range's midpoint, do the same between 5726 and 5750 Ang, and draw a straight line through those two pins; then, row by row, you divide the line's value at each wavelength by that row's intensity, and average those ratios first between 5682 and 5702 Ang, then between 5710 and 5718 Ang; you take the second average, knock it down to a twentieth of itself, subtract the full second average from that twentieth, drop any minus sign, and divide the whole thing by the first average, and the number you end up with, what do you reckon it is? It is 0.954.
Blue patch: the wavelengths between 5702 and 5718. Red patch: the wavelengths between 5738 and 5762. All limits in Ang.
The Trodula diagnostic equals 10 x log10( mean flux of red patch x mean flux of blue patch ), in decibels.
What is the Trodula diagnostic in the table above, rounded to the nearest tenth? 15.1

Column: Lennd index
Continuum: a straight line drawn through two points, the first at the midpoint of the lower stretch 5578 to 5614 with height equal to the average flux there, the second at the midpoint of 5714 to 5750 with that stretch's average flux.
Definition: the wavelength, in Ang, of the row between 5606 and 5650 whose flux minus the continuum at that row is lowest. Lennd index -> 5644.0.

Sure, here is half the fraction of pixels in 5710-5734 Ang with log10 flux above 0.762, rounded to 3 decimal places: 0.417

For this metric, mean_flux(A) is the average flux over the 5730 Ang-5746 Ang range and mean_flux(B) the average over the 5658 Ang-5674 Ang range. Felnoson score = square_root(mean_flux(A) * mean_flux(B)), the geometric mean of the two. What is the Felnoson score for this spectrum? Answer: 6.00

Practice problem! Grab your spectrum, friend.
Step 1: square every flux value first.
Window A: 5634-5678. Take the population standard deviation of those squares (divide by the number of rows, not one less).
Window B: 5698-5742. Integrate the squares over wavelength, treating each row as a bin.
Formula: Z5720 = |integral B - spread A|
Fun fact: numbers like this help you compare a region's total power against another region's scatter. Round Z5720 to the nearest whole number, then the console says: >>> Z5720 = 1525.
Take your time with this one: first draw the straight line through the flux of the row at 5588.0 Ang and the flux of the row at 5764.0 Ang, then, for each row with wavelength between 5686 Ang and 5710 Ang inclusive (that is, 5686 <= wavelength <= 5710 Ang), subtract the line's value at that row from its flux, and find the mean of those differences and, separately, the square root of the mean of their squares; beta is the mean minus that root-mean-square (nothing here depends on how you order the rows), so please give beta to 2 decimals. -0.10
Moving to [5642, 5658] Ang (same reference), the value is -0.24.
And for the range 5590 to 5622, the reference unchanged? -0.36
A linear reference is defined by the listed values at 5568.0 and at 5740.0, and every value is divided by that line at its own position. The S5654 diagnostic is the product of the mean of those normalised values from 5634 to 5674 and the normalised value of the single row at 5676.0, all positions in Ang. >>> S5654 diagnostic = 1.14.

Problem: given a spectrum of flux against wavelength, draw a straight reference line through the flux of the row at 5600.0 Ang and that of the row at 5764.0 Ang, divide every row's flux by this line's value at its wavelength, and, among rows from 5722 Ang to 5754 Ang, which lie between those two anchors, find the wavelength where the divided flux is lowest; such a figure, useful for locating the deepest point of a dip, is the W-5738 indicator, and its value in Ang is 5744.0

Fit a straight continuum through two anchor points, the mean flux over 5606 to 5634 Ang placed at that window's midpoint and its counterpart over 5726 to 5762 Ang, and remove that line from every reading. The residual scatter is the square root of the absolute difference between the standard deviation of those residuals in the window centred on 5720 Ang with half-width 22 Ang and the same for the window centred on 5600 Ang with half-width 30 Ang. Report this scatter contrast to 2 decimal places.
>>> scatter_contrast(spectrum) 0.40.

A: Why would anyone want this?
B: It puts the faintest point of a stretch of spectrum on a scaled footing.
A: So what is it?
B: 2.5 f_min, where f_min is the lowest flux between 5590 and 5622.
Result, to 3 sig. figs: 14.0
